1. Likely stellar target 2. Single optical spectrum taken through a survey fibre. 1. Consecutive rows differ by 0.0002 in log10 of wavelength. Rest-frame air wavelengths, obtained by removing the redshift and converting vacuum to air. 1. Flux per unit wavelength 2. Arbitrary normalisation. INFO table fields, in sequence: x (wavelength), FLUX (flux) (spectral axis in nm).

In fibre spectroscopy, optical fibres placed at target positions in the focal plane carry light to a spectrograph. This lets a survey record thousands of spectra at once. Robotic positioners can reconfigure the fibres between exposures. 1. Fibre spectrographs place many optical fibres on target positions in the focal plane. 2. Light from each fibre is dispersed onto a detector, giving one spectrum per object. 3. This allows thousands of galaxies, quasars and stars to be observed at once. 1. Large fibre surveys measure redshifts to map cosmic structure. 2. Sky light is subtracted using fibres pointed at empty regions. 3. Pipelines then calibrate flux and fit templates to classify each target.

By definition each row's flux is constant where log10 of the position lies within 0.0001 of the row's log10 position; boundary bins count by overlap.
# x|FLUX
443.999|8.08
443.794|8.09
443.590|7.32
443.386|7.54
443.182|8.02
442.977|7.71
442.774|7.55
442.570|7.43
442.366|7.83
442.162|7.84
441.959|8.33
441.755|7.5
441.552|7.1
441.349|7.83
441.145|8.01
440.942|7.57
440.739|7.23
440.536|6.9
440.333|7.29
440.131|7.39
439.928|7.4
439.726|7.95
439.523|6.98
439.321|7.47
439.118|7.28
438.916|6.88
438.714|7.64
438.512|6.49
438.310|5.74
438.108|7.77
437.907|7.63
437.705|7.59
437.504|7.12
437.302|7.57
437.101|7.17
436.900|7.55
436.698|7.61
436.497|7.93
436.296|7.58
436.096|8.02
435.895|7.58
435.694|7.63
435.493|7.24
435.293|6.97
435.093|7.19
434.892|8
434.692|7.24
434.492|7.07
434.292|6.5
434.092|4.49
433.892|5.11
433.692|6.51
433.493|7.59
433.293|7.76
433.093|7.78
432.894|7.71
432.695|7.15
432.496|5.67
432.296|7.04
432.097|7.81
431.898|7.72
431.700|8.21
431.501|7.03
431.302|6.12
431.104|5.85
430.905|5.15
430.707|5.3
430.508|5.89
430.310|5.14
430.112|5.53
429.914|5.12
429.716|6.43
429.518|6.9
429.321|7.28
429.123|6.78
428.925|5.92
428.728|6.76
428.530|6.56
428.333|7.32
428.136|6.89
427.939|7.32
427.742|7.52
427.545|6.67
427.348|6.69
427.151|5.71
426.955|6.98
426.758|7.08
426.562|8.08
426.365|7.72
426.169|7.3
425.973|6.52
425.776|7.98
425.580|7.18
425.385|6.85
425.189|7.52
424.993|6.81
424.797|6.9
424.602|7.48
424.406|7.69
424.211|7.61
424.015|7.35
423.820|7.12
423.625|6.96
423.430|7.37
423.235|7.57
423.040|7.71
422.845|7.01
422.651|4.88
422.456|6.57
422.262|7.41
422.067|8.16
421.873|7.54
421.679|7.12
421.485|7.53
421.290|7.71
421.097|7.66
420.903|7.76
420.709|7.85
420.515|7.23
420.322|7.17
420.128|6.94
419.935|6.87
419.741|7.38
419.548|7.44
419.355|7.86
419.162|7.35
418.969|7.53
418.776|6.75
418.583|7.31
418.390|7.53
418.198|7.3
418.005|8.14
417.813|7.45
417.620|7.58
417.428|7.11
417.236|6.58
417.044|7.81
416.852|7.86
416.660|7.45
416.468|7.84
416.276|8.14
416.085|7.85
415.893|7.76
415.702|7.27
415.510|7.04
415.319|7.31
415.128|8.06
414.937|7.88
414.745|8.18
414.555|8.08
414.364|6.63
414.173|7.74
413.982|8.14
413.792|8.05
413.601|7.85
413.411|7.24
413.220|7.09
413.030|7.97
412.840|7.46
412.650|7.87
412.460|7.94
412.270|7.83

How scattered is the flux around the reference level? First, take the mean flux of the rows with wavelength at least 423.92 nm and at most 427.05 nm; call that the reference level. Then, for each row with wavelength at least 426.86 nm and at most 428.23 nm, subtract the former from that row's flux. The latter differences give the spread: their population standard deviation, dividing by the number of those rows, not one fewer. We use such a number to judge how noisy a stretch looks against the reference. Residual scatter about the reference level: 0.54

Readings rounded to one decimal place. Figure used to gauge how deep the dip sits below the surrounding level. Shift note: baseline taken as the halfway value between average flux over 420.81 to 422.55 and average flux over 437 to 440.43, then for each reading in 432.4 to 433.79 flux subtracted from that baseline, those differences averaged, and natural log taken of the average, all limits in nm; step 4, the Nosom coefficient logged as -1.6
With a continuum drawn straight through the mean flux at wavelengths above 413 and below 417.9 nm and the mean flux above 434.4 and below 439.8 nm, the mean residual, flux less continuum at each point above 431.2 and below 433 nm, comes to -0.26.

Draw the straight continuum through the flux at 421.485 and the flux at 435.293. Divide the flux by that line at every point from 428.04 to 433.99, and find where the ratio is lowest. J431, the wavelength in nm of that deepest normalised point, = 429.914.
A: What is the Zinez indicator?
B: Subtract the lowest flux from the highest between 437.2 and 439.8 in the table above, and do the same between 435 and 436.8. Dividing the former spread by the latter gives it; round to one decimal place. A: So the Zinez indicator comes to 2.1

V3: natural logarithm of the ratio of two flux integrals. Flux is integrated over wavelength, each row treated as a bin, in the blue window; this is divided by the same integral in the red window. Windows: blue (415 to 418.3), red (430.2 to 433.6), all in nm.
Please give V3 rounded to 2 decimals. 0.08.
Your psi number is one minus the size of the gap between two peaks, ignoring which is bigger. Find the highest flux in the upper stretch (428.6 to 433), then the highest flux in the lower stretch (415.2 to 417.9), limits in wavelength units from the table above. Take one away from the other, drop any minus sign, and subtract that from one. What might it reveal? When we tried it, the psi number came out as 0.93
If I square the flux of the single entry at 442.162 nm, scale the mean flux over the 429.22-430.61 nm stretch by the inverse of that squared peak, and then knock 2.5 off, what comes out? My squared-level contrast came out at -2.40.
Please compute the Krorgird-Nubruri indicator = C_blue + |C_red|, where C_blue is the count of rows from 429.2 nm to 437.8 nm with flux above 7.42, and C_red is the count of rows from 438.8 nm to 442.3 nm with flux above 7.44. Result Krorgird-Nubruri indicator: 25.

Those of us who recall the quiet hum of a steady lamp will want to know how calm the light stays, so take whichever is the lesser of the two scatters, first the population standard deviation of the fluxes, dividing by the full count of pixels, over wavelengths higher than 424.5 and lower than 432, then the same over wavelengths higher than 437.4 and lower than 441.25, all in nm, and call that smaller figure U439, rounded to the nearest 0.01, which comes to 0.52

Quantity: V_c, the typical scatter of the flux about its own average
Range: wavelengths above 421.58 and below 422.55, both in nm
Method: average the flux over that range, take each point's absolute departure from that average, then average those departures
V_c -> 0.41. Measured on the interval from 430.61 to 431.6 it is 0.55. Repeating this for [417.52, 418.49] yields 0.22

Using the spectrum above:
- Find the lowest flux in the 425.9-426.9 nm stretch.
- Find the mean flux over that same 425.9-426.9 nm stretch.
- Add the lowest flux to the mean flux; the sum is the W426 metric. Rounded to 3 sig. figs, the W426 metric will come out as 13.9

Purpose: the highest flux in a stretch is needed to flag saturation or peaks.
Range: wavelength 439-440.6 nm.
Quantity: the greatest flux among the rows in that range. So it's 7.95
